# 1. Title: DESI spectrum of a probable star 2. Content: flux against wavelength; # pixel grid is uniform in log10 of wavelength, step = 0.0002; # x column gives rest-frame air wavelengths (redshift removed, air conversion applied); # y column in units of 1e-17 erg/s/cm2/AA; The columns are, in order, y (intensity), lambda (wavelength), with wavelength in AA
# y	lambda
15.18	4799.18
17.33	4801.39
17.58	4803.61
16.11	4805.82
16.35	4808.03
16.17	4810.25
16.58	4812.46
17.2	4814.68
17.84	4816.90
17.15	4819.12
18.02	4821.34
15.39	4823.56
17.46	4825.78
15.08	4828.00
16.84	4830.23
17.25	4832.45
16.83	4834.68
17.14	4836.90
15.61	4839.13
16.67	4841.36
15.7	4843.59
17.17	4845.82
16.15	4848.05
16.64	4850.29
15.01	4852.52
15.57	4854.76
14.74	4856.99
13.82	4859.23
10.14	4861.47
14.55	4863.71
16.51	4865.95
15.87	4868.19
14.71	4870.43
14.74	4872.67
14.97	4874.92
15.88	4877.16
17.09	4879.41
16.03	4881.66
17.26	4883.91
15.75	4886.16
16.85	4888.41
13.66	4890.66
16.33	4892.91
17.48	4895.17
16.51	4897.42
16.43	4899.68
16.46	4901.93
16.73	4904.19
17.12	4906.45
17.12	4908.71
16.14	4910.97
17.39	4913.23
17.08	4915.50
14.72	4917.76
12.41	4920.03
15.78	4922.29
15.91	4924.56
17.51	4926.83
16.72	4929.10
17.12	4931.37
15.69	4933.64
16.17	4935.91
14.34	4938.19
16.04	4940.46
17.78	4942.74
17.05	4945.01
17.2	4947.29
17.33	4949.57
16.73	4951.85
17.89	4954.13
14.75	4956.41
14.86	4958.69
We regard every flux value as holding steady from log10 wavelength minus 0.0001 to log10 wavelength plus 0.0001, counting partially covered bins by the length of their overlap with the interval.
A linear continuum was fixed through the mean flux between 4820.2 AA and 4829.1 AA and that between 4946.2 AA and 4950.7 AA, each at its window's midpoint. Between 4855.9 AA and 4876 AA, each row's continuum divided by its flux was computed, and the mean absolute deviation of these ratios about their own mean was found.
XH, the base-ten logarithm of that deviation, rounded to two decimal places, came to -0.95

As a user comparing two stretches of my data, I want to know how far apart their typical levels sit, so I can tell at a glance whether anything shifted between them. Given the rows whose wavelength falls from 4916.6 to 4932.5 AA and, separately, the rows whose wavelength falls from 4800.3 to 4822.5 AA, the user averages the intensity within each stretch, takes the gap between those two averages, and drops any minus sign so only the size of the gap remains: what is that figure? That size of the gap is 1.3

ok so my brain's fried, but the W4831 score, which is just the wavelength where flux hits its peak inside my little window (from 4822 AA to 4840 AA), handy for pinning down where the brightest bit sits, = 4825.78 AA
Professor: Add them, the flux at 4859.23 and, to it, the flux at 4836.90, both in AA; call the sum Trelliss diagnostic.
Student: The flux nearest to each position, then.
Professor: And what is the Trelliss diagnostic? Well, 31.0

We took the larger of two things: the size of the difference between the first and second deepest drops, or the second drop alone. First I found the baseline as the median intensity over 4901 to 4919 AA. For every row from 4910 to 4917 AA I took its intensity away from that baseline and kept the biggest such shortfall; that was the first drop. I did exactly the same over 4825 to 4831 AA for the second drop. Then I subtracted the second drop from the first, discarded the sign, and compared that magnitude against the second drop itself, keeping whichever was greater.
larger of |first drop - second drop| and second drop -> 1.8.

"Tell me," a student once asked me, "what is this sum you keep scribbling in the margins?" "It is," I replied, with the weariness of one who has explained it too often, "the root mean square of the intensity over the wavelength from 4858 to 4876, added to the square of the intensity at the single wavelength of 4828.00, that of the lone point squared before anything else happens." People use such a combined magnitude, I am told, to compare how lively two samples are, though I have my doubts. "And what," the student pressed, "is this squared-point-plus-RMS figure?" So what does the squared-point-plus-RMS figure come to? 242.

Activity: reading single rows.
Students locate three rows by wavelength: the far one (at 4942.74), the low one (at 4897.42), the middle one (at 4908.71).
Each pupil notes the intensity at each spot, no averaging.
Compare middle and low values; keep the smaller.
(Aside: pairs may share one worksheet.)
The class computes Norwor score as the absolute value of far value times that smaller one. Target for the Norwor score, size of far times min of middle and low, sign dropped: 294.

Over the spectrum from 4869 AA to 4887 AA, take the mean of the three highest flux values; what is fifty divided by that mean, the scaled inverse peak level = 2.98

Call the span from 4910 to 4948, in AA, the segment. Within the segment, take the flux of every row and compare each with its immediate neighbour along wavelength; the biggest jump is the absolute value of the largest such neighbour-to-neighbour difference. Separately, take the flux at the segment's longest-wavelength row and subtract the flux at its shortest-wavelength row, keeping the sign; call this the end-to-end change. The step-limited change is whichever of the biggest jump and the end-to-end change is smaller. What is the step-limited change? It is 1.1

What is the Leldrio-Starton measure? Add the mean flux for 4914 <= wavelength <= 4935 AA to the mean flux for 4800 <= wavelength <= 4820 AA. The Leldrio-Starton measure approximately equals 32.8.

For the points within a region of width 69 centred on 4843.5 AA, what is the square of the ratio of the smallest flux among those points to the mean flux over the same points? 0.41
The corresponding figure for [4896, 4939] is 0.59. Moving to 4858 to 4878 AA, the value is 0.48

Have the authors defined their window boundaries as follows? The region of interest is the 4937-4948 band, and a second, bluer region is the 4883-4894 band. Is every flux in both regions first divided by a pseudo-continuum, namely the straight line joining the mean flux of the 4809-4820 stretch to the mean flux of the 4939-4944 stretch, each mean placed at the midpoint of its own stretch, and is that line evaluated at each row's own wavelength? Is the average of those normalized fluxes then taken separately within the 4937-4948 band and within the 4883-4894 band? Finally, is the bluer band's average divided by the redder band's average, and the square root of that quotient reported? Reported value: 0.98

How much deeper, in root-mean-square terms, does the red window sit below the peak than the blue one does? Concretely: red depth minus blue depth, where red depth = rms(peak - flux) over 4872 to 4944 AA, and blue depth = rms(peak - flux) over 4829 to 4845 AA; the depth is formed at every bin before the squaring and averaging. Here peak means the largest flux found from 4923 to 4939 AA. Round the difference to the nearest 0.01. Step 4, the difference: 0.68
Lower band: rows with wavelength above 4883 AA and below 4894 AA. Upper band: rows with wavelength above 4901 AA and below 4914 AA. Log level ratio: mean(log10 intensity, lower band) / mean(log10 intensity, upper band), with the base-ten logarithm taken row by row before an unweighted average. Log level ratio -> 0.98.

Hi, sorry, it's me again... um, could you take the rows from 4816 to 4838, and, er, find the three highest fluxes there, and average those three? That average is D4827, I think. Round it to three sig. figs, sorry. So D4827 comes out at 17.8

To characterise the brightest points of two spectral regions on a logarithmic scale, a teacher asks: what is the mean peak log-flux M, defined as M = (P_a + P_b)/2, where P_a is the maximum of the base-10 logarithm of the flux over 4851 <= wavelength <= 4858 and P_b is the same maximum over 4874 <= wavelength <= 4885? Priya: 1.21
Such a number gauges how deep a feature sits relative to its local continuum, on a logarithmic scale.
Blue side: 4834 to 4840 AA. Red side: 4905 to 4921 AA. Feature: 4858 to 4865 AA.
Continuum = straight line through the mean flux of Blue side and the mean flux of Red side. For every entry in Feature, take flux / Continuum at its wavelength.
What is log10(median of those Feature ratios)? -0.074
